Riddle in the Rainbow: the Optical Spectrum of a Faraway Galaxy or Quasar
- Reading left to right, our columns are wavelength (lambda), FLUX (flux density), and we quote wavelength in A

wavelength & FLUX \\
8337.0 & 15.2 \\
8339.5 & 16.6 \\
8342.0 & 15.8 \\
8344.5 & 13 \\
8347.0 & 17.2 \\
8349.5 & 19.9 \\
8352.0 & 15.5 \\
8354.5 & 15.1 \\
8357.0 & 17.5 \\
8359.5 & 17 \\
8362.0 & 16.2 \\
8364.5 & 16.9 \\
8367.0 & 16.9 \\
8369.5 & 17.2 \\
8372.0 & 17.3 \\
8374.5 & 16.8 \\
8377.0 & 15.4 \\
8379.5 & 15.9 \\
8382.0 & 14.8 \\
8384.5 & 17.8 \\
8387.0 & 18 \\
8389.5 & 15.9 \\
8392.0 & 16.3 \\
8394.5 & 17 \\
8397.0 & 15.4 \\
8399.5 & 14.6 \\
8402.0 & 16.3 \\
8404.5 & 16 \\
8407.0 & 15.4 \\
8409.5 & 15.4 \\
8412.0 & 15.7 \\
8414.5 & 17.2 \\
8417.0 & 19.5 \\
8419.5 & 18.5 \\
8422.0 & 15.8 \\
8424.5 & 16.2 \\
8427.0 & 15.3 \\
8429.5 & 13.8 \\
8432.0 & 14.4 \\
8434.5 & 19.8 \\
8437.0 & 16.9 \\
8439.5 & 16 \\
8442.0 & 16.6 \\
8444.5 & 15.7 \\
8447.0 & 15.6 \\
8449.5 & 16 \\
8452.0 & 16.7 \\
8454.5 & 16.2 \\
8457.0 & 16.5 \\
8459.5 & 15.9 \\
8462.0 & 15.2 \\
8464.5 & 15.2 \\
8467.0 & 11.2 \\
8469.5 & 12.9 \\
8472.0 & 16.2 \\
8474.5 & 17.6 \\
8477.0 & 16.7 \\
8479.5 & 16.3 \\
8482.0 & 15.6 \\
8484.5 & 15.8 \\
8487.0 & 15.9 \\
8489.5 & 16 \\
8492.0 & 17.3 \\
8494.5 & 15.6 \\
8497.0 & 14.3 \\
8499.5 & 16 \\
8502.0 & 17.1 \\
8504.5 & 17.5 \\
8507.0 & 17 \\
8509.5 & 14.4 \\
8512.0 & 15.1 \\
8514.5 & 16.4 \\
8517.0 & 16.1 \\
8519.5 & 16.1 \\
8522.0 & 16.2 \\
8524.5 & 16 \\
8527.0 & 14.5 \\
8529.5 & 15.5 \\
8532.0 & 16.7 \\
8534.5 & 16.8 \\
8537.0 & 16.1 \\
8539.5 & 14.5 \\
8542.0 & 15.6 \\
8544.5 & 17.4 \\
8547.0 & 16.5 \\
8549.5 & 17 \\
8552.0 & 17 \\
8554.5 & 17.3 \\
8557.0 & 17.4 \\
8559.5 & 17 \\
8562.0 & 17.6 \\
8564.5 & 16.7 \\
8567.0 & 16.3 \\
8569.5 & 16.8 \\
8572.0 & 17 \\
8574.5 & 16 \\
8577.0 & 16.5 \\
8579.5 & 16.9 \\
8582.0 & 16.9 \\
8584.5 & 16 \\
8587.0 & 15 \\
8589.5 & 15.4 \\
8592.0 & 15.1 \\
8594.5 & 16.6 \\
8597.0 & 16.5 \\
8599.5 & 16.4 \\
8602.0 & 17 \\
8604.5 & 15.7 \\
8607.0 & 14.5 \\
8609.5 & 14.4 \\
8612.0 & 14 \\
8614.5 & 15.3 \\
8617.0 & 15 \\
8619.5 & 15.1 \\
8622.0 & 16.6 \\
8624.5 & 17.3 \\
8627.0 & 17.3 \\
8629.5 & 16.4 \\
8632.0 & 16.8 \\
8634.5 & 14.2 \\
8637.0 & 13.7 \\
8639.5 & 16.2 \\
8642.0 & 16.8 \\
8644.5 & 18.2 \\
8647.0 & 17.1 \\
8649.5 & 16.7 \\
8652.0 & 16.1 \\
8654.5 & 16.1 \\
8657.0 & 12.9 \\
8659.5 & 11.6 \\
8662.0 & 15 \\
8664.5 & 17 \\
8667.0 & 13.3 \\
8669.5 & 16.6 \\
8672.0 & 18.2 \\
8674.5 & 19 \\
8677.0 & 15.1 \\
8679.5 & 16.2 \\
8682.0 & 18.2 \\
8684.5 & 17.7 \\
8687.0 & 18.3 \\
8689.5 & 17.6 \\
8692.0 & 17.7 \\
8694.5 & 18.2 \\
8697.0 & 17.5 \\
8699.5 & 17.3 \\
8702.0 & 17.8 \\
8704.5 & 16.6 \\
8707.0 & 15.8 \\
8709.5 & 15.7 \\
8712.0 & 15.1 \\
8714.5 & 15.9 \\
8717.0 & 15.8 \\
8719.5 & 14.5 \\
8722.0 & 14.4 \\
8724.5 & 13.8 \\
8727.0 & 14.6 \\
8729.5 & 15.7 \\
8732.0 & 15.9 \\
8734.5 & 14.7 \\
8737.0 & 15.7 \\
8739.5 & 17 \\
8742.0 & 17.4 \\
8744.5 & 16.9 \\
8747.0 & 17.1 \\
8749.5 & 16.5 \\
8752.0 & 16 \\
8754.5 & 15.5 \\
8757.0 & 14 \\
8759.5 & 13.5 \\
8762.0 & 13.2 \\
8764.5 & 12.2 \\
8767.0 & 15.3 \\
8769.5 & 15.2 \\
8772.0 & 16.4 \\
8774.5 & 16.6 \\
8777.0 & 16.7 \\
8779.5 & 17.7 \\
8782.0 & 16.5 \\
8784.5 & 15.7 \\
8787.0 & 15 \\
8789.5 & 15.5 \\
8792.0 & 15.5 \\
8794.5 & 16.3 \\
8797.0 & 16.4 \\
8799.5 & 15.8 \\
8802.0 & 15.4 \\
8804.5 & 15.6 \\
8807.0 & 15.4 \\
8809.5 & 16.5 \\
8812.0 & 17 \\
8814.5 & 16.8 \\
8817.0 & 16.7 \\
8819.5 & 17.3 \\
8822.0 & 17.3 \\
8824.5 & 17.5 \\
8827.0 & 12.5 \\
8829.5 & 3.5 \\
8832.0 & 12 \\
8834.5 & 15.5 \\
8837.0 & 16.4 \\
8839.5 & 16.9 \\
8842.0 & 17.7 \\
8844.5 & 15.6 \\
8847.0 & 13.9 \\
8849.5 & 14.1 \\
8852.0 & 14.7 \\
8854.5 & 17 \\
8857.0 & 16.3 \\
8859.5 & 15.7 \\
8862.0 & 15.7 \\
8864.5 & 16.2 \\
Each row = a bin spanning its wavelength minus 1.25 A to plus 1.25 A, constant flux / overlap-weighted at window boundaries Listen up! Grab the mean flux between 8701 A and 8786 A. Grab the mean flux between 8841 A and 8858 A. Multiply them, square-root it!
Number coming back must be 15.6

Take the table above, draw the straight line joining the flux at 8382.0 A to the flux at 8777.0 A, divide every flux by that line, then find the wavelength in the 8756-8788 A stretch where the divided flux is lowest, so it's 8764.5 A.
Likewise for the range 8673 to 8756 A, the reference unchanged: 8724.5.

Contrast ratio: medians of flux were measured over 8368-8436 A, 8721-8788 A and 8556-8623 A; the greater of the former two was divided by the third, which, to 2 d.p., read 0.98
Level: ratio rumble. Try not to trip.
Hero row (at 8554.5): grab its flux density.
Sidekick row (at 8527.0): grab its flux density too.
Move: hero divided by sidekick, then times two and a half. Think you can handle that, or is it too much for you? 2.98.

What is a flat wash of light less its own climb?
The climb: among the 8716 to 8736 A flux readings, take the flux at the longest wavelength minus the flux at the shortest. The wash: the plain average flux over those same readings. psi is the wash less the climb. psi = 16.0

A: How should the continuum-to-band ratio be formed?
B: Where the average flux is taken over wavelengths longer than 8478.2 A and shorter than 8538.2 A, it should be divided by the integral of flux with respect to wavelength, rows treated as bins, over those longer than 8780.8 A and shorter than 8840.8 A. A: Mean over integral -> 0.0174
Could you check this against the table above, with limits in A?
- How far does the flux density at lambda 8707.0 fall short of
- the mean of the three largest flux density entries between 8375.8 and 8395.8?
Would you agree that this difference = 1.80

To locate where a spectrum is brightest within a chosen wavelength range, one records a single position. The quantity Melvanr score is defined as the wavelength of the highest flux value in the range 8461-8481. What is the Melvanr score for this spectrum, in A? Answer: 8474.5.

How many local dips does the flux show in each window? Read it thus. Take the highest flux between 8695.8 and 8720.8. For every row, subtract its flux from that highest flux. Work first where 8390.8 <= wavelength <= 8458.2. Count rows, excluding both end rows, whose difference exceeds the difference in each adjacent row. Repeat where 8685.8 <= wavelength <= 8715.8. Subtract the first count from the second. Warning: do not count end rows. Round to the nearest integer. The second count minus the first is -3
